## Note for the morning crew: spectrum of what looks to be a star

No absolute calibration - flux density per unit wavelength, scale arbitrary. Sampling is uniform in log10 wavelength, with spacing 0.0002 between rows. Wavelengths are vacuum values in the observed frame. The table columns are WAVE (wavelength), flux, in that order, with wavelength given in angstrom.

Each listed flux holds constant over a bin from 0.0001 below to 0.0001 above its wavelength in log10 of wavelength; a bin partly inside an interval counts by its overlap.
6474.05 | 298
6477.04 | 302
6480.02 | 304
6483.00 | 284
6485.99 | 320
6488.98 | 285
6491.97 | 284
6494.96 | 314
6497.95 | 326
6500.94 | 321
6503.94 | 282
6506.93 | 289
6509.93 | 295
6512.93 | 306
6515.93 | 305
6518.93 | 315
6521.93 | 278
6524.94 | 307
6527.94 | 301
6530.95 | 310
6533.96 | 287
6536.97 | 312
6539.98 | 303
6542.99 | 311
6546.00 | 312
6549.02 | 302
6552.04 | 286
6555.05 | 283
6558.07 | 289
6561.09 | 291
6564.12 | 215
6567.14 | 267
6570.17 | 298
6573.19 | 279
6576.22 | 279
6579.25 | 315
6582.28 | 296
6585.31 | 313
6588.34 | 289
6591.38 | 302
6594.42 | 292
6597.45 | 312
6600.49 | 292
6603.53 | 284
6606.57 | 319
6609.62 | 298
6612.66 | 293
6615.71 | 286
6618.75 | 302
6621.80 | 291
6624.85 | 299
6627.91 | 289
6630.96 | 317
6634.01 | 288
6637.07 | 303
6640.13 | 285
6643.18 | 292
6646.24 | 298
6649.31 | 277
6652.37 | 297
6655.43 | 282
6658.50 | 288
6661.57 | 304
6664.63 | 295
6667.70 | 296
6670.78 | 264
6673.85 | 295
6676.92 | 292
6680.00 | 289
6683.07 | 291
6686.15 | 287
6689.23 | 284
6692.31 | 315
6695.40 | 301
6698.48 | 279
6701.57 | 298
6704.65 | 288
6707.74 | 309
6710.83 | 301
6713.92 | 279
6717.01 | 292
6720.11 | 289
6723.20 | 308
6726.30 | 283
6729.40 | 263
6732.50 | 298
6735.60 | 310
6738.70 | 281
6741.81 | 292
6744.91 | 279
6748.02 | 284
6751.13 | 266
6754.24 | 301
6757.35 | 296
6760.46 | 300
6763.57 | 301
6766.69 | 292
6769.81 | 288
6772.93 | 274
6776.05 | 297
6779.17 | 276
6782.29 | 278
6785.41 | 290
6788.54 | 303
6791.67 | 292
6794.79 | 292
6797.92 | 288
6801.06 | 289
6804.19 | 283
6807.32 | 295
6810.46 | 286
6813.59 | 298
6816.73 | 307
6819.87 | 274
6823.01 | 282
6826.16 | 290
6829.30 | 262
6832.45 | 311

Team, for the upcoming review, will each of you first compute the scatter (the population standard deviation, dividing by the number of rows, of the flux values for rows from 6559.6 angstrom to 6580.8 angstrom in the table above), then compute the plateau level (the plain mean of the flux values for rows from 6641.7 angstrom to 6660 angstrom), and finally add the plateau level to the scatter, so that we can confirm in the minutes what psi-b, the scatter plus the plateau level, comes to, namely 318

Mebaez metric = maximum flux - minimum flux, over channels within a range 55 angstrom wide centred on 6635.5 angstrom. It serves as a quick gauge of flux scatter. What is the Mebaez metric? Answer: 40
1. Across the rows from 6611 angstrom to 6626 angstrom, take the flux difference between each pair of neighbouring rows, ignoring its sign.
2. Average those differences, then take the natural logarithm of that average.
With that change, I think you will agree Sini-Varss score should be 2.35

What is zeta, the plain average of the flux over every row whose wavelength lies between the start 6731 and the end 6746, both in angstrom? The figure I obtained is 292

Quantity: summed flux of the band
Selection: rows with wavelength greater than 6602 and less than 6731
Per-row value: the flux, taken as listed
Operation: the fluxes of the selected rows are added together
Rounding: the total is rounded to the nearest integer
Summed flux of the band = 12290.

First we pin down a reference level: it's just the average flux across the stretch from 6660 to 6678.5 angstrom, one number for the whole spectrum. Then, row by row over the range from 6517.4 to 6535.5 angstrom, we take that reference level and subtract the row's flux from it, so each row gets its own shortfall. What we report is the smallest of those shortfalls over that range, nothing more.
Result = -24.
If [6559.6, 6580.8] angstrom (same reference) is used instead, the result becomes -24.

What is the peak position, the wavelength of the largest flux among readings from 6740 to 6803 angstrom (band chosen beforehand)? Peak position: 6788.54 angstrom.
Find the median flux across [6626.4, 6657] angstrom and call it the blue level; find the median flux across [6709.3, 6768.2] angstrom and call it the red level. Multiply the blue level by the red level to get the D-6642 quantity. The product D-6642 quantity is 84826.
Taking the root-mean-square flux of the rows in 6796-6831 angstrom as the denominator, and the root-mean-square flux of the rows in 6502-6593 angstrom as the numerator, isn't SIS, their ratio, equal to 1.03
